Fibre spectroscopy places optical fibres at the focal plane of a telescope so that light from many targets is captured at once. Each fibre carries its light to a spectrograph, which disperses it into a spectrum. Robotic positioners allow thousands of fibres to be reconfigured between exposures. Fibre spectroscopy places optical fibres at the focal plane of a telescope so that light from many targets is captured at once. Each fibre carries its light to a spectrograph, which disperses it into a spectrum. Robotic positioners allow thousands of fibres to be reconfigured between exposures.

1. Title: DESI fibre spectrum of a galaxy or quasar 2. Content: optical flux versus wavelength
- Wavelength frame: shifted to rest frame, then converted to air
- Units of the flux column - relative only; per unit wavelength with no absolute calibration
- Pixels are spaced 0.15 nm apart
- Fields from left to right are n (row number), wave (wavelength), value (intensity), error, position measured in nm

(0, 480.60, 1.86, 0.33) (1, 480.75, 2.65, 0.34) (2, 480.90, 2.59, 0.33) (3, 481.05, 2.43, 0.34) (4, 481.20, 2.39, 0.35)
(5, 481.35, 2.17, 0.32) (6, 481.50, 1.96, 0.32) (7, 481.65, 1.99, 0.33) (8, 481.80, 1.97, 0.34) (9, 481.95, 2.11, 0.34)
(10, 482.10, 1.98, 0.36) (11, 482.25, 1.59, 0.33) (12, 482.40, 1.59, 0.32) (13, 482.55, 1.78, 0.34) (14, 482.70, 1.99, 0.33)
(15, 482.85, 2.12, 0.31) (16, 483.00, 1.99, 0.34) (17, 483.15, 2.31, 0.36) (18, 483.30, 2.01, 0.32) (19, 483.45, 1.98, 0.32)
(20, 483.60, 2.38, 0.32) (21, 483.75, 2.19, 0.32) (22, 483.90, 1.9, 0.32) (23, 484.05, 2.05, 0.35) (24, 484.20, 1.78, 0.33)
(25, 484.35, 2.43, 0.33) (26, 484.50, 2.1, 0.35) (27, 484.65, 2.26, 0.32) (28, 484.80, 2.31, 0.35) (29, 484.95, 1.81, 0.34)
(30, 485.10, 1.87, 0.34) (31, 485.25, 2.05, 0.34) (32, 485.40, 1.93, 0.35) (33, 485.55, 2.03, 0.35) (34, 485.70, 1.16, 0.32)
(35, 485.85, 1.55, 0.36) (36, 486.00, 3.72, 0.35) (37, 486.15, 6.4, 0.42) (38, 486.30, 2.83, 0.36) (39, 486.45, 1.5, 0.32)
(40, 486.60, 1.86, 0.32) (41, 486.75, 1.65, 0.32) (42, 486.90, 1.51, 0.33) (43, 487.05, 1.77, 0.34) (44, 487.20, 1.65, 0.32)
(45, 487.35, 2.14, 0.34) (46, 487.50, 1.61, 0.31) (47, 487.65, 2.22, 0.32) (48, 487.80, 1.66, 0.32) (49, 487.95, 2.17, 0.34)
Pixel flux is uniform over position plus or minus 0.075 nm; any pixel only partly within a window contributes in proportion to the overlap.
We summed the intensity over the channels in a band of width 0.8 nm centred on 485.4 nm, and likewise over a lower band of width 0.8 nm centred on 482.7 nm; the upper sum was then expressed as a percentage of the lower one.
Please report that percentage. 95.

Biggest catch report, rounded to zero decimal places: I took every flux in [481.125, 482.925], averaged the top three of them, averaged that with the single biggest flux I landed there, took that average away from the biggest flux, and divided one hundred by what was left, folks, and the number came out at 1224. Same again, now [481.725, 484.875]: 3529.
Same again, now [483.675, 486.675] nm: 96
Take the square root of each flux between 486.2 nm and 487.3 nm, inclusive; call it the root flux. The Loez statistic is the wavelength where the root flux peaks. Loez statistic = 486.30 nm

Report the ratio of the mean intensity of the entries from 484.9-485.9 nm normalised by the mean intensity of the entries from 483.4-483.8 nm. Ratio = 0.81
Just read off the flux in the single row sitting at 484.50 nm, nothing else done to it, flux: 2.1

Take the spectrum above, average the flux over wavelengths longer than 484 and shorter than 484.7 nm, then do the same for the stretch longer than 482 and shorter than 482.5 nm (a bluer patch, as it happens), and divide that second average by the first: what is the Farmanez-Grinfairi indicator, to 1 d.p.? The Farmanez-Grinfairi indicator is 0.8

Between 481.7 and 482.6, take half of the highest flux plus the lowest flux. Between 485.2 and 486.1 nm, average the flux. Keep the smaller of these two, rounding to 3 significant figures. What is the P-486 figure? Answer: 1.85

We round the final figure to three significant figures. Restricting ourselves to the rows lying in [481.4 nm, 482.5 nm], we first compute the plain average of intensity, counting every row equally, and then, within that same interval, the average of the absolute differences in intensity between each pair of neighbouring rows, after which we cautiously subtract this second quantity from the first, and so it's 1.77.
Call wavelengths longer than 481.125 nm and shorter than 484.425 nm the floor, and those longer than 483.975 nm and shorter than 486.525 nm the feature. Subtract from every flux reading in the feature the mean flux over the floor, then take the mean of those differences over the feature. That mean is 0.3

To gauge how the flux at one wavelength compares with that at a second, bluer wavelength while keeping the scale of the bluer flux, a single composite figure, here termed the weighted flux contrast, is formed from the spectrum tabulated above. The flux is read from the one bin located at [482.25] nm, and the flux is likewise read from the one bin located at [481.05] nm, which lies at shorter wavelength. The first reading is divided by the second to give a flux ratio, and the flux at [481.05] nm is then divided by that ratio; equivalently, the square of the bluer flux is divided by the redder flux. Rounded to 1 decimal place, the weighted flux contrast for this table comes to 3.7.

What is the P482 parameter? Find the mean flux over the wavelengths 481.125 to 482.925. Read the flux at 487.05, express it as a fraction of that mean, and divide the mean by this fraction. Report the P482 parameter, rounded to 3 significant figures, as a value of 2.19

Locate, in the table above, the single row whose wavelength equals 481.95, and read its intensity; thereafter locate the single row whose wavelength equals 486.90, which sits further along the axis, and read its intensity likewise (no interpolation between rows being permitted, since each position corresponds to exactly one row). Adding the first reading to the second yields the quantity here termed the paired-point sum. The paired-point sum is 3.6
